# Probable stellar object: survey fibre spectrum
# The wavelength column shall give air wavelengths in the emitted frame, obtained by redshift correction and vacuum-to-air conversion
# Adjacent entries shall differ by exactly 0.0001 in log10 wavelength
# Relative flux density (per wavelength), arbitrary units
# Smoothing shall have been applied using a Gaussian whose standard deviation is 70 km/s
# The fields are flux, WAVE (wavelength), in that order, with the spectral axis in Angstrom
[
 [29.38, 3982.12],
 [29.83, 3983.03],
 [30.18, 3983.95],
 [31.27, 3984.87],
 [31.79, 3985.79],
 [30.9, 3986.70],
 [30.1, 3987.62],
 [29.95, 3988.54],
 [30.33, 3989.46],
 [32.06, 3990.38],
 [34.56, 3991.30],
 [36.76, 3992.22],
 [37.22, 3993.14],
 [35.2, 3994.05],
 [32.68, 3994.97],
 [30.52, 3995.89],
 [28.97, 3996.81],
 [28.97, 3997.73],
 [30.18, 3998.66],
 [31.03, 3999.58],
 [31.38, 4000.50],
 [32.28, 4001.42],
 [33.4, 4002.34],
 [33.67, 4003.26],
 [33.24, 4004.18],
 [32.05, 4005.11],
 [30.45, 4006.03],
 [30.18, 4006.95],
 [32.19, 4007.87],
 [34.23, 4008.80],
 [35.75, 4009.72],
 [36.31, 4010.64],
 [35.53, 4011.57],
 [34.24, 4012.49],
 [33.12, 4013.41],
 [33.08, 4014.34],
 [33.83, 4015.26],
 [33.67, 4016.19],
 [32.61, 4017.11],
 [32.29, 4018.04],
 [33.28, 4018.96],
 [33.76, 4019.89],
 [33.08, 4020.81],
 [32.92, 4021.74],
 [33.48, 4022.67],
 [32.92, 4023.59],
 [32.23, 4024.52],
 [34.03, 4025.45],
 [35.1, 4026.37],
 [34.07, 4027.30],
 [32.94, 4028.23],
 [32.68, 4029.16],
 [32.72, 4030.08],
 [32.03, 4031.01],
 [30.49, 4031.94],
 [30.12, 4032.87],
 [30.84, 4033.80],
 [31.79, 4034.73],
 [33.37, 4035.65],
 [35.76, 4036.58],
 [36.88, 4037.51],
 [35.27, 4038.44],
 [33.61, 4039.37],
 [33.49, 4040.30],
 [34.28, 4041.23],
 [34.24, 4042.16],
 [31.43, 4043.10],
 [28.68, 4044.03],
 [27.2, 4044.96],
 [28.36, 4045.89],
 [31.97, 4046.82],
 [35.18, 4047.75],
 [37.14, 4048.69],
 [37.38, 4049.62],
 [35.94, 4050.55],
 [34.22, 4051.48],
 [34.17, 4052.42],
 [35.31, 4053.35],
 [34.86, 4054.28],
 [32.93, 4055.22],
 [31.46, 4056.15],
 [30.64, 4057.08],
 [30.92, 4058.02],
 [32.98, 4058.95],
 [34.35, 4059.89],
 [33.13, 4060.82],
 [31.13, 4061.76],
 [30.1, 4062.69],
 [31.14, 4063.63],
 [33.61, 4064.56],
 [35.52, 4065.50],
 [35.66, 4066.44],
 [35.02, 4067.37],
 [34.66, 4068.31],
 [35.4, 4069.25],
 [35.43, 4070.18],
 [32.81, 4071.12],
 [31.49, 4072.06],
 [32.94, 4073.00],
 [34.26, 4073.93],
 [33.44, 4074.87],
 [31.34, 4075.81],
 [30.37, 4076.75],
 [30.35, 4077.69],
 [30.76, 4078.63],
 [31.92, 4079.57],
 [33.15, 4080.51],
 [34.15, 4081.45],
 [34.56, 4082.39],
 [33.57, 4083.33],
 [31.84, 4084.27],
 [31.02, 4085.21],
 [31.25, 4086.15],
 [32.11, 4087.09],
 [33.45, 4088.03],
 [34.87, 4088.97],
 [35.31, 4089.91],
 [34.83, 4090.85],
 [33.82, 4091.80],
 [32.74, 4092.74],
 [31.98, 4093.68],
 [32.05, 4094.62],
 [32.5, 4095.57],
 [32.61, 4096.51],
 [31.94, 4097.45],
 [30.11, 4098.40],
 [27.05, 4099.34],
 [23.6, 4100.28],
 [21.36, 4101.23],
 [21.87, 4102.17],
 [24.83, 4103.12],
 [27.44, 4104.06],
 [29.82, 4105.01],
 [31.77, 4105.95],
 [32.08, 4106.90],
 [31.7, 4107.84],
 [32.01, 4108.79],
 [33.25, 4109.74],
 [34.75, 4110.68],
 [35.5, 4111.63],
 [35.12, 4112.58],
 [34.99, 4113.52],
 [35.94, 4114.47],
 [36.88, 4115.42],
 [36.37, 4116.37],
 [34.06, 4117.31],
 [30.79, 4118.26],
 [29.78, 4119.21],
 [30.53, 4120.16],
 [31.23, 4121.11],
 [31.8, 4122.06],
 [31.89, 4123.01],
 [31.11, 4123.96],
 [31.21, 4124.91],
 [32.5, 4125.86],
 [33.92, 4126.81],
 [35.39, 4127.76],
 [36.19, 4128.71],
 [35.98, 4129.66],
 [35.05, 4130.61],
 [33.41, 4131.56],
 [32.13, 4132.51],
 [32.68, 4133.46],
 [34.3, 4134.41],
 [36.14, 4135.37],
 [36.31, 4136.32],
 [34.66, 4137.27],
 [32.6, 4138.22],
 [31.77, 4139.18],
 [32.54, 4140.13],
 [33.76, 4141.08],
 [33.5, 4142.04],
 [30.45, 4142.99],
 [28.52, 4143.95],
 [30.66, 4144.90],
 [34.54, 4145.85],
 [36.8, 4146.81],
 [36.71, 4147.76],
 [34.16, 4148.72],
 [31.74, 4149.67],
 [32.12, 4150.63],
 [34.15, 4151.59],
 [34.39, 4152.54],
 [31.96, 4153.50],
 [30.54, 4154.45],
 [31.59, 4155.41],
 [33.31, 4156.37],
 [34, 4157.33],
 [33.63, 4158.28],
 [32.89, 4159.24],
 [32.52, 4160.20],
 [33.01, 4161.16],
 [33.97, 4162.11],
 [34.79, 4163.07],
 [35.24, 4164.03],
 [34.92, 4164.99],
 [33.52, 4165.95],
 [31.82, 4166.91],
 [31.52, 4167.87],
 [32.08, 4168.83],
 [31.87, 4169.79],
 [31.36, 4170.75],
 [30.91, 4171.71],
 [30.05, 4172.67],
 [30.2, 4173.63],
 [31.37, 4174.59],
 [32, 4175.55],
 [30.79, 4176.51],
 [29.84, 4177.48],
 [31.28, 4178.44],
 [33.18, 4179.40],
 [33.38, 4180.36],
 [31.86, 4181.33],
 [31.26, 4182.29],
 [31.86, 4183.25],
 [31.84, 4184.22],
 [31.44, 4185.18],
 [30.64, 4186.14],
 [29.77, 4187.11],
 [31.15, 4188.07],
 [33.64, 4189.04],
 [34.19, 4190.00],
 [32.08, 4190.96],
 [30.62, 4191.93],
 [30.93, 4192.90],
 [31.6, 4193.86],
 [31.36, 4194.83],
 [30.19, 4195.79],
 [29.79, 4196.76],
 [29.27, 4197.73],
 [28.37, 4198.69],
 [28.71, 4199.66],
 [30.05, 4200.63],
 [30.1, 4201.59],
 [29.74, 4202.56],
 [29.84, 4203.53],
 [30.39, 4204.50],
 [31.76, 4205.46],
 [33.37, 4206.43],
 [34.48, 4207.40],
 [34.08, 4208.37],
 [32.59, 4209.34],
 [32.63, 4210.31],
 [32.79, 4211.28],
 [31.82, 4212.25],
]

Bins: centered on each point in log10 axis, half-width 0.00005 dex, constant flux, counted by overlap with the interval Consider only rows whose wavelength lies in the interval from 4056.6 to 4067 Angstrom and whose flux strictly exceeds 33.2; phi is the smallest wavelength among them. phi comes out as 4059.89 Angstrom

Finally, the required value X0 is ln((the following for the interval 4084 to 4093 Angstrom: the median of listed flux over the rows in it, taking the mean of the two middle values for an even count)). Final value 3.50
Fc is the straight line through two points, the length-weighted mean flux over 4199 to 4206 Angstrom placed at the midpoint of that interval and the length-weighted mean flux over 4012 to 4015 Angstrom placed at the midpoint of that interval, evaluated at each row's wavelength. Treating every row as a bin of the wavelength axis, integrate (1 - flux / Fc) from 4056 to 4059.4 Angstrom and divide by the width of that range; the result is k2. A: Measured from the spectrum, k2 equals 0.039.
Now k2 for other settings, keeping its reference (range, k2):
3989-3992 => 0.040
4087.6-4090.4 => -0.074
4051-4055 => -0.051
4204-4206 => -0.037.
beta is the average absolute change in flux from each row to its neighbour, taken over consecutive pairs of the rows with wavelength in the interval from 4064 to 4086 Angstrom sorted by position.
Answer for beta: 1.0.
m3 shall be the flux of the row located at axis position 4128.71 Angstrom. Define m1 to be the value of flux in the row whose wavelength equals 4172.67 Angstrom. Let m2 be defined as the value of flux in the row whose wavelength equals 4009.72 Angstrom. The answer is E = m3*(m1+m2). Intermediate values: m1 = 30.05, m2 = 35.75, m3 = 36.19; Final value 2381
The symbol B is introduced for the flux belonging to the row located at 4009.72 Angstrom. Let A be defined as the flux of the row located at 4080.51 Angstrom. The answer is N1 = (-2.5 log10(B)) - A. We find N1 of -37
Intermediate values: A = 33.15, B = 35.75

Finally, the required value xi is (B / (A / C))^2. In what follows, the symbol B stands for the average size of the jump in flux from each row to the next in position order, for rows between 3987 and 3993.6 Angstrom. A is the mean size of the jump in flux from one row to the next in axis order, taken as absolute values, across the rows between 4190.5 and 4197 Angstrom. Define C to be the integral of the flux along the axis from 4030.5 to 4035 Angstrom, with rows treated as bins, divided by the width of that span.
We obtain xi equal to 2927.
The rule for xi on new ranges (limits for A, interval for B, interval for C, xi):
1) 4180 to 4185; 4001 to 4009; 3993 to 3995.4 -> 3236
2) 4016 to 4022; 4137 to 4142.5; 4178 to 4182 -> 2930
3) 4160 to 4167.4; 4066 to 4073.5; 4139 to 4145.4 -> 1361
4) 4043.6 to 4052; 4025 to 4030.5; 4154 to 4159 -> 154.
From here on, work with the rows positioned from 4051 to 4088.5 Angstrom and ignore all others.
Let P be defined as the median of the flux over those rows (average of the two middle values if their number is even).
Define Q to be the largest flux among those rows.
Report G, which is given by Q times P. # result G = 1179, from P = 33.1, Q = 35.66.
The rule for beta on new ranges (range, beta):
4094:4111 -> 1.5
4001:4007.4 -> 0.8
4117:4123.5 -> 1.1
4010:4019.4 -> 0.7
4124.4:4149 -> 1.4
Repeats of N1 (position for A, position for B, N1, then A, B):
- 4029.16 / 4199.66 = -36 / 32.68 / 28.71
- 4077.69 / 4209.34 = -34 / 30.35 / 32.59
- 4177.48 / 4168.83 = -34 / 29.84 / 32.08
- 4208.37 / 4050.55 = -38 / 34.08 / 35.94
